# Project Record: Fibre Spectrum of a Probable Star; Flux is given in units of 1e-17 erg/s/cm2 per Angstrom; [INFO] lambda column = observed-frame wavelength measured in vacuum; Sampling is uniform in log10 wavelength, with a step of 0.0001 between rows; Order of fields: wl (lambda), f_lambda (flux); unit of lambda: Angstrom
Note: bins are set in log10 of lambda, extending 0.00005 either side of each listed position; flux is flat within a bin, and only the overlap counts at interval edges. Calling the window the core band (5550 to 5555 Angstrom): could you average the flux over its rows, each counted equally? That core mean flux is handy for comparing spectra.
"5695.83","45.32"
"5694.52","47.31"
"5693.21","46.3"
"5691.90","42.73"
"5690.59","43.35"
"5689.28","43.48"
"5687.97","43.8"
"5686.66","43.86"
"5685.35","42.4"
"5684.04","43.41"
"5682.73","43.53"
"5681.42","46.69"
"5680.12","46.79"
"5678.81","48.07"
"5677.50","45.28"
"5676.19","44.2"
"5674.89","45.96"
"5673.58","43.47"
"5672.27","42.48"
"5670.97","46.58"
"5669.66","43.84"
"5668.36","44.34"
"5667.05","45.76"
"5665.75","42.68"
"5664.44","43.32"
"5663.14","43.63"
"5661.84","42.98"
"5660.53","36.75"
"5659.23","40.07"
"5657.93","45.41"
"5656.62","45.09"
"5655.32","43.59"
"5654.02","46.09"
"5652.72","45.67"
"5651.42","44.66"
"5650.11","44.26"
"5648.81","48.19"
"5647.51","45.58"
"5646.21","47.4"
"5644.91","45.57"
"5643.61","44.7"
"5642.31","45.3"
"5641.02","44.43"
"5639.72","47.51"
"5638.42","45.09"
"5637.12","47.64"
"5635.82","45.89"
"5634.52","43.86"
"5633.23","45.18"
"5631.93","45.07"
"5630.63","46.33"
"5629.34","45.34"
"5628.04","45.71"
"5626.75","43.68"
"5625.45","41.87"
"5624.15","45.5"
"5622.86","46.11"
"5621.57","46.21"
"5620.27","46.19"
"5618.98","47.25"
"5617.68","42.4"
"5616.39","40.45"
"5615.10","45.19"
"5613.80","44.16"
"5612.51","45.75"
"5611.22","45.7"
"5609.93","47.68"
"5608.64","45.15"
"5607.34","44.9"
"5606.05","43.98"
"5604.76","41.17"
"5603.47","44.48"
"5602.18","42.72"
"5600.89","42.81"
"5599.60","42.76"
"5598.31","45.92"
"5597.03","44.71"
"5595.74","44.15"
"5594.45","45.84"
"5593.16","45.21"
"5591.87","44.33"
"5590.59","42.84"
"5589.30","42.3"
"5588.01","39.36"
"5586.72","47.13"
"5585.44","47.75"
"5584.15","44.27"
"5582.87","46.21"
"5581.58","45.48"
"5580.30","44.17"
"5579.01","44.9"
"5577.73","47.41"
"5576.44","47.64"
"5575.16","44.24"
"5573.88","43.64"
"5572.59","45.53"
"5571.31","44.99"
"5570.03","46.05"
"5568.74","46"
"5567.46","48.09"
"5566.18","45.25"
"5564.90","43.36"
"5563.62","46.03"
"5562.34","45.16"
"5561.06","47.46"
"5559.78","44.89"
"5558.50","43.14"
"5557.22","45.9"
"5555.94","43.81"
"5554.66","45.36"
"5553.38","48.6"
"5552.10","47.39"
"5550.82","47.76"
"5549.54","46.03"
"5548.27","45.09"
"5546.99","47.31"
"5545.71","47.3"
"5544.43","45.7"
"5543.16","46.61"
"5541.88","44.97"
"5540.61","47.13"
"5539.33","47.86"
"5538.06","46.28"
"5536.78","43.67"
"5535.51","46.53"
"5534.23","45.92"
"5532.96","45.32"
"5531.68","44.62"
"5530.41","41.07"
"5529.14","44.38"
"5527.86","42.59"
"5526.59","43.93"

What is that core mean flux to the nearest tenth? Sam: 47.3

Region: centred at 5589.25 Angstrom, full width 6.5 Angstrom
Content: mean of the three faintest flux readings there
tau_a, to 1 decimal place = 41.5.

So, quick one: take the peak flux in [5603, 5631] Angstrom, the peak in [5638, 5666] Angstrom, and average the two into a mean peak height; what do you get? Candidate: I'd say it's 47.9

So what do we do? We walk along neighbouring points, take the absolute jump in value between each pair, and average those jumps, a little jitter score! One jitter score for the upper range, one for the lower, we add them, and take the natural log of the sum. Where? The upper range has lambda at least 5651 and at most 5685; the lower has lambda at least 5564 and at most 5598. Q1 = 1.28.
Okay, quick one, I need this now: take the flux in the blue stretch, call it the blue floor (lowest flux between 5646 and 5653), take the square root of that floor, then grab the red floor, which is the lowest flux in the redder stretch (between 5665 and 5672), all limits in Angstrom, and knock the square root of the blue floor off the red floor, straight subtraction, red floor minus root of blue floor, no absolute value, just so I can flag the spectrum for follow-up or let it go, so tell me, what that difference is 36.0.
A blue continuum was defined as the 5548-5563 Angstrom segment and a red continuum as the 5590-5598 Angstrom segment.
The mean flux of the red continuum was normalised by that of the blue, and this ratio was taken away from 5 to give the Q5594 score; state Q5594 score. 4.03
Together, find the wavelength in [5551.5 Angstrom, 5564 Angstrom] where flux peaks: 5553.38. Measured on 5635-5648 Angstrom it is 5637.12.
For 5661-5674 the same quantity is 5670.97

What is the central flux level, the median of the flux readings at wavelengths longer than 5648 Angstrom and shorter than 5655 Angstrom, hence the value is 45.7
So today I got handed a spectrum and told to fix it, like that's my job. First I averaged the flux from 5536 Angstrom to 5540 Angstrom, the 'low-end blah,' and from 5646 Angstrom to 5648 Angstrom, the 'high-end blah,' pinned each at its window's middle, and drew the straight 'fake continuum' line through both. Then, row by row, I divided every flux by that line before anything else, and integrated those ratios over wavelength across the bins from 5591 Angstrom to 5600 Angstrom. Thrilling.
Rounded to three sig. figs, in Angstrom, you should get 8.72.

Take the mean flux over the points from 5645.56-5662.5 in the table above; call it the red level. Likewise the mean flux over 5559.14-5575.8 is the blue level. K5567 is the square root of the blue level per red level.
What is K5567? 1.01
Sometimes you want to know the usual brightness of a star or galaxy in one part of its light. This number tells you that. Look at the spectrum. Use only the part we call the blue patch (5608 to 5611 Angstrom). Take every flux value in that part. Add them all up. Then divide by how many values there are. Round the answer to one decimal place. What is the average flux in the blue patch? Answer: 46.4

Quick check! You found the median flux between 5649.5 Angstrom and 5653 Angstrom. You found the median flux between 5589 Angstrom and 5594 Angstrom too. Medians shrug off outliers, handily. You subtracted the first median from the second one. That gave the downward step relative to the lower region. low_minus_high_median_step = -1.1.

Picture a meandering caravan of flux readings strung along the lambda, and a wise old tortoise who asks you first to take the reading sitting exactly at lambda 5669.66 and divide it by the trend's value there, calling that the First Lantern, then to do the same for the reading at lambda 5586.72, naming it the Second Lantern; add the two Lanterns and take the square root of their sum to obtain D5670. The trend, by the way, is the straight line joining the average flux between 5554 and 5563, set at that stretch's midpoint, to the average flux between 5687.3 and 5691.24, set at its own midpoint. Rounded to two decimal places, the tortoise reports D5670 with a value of 1.43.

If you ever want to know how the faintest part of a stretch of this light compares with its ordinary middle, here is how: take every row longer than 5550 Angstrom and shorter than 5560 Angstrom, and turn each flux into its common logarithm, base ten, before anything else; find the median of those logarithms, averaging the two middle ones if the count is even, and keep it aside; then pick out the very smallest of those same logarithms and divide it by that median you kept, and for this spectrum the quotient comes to 0.985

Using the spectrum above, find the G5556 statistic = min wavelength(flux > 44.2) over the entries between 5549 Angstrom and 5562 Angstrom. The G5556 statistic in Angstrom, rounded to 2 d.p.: 5549.54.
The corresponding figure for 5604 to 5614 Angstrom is 5607.34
